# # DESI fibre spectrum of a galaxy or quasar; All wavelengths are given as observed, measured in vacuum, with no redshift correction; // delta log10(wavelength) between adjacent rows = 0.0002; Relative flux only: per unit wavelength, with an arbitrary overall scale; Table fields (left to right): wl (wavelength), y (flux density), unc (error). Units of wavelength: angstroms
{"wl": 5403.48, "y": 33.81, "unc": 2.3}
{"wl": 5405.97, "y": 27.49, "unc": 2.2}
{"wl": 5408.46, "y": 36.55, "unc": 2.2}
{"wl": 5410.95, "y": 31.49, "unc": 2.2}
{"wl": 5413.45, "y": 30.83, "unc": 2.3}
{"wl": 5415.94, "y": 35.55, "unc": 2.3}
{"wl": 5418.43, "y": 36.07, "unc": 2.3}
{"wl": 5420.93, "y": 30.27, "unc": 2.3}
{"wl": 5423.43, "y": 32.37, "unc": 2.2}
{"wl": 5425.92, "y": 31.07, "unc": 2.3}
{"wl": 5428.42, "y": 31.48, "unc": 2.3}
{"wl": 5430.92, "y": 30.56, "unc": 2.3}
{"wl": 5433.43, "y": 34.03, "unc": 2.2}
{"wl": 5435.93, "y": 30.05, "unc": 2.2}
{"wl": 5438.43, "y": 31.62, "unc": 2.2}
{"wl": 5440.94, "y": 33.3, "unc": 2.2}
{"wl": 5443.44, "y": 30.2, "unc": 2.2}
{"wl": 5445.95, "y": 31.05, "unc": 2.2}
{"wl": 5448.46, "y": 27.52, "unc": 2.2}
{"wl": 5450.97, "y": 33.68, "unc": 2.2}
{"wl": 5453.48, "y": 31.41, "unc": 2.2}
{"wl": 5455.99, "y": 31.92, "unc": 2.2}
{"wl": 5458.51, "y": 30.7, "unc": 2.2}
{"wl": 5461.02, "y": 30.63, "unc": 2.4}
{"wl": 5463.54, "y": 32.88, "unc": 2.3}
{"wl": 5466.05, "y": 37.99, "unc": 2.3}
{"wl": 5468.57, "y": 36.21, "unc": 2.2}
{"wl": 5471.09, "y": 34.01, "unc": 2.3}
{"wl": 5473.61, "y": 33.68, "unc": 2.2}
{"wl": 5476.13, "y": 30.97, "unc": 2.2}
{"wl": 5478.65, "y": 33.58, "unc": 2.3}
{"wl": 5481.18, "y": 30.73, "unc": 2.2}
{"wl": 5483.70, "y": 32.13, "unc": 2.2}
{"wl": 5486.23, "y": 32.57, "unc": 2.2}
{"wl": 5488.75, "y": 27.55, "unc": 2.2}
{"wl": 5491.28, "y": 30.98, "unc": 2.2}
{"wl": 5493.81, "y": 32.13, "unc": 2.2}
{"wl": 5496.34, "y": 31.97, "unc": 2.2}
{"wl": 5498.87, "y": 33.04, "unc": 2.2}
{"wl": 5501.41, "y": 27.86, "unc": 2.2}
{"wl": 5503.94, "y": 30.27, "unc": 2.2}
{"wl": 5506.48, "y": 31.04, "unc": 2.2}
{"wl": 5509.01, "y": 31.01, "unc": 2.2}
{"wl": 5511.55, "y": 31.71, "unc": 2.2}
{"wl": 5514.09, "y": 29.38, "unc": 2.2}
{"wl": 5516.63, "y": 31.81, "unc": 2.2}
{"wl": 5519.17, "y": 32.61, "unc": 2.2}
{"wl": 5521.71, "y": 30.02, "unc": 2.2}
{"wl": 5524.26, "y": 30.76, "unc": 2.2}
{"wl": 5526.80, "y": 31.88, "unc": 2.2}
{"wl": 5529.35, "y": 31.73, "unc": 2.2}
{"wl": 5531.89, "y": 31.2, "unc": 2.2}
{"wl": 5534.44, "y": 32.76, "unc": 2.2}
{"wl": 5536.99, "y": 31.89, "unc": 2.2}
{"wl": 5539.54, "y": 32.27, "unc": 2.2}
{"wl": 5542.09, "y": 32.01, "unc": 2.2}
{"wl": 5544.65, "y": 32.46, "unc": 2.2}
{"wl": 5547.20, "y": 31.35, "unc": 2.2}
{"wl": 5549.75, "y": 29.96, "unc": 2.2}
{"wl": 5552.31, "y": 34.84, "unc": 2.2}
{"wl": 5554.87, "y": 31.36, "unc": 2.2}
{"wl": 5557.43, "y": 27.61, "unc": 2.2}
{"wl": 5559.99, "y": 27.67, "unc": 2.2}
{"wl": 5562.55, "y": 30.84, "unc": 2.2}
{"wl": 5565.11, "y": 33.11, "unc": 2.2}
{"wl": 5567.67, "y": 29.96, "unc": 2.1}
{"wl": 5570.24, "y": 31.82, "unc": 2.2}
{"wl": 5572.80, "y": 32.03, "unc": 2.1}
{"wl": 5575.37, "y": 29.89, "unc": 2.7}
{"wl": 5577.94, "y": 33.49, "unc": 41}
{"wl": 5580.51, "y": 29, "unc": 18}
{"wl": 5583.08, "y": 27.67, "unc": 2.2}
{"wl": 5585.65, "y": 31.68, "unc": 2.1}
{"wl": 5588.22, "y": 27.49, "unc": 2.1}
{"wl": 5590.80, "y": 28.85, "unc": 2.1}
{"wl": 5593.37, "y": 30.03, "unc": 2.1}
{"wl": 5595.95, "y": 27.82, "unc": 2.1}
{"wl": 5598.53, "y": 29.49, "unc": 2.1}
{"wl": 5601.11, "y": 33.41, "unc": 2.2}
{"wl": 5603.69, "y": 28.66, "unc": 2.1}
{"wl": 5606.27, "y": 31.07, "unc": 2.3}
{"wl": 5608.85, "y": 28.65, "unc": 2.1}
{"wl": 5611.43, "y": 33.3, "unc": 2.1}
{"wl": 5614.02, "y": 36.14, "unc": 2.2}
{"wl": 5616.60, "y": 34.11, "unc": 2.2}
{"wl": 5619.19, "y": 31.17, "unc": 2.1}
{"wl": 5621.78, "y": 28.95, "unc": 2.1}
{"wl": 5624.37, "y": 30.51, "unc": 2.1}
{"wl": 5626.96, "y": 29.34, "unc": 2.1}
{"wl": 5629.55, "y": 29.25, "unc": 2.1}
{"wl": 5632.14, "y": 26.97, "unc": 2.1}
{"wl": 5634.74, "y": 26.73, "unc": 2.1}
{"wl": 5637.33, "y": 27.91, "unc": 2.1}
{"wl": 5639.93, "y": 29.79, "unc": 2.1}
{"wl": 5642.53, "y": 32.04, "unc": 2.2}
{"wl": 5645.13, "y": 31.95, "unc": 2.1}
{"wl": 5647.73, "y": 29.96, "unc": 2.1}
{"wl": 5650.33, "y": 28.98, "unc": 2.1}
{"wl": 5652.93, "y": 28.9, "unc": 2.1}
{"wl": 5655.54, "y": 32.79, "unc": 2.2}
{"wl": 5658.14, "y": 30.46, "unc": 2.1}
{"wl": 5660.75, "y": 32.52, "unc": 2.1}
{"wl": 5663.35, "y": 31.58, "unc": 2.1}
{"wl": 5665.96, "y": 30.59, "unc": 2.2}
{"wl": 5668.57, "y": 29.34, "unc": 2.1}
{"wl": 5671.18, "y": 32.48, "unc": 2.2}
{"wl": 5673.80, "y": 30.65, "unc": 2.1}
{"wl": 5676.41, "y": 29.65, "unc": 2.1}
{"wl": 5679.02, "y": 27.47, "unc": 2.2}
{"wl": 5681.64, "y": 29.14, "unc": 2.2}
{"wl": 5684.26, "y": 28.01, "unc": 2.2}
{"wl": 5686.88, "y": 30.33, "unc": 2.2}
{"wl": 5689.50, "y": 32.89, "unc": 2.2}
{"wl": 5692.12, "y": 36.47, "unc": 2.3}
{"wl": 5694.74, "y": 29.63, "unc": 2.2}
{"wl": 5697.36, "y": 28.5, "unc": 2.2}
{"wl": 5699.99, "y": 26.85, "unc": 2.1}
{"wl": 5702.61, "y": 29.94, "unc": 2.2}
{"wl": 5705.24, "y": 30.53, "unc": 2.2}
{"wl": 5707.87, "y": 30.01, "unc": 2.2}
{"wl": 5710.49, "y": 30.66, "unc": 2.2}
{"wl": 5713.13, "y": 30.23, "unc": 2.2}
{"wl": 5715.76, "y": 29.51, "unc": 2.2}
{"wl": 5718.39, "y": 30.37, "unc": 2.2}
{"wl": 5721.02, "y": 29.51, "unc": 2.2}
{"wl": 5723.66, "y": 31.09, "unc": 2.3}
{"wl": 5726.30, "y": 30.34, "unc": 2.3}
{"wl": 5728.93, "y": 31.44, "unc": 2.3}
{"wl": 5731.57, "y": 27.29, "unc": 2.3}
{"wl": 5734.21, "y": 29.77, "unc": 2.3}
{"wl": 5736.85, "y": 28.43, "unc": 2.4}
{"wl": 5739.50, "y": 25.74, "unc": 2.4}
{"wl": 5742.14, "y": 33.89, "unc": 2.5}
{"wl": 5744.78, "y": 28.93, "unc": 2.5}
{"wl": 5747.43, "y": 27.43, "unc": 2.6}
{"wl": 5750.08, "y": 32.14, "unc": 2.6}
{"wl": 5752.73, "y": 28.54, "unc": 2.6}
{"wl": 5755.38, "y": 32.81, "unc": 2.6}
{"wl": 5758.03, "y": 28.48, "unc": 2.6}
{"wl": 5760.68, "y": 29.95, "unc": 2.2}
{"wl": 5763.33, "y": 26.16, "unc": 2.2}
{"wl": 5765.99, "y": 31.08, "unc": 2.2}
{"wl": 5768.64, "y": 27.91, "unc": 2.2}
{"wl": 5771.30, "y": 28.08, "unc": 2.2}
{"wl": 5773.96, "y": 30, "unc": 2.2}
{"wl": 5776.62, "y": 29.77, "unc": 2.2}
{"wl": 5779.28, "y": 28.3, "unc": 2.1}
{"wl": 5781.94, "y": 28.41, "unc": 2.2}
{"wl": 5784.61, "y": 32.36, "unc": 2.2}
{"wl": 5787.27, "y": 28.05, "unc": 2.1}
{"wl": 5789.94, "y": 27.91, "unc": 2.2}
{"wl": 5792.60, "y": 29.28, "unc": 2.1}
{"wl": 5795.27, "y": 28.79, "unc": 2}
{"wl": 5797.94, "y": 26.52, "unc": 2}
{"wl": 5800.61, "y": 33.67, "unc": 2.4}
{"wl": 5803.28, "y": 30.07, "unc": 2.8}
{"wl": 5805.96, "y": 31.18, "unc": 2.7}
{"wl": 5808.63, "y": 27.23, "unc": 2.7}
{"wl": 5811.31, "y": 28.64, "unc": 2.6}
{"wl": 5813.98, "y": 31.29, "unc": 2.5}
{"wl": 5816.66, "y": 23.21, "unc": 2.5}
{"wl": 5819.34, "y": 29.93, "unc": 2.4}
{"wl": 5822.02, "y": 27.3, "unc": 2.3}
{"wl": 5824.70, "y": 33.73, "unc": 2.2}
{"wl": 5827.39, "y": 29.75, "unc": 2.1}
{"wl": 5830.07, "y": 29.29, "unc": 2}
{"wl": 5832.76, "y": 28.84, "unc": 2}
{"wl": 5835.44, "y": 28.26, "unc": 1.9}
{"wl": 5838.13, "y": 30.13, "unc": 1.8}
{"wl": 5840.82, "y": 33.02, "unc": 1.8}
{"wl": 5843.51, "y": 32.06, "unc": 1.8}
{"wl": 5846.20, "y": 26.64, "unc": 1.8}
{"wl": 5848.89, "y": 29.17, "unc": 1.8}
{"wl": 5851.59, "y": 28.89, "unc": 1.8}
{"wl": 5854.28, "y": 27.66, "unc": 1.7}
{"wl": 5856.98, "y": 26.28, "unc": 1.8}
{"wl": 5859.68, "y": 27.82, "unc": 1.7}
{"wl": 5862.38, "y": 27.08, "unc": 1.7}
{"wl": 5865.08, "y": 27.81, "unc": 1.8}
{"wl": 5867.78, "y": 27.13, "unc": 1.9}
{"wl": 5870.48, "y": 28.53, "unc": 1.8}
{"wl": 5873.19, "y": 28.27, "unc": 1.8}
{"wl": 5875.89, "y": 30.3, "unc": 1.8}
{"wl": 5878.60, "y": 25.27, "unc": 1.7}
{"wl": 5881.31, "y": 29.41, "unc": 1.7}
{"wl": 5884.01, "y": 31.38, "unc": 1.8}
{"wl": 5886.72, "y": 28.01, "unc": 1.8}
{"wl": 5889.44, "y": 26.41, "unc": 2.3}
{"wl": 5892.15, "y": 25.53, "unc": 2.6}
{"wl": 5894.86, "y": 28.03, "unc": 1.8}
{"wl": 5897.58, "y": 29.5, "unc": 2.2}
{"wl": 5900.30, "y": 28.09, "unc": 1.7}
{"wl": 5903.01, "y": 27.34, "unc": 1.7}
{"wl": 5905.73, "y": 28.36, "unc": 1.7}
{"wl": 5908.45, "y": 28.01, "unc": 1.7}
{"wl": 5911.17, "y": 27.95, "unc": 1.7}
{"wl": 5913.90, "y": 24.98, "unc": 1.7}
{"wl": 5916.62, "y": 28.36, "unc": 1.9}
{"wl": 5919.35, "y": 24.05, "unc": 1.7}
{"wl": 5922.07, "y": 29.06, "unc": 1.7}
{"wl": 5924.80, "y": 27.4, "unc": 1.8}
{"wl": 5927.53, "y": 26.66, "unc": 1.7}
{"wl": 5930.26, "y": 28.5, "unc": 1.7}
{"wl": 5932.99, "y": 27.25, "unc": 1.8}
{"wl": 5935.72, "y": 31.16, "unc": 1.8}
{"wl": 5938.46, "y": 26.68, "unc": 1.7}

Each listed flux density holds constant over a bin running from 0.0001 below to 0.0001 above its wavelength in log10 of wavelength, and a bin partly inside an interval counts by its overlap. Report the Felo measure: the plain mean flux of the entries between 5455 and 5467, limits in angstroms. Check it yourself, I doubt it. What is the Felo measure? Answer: 33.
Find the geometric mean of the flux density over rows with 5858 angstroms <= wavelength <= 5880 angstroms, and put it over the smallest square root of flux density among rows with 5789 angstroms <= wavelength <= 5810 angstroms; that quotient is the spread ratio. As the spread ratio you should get 5.39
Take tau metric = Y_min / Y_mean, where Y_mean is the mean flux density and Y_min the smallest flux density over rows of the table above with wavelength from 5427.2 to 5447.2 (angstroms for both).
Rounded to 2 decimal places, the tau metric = 0.95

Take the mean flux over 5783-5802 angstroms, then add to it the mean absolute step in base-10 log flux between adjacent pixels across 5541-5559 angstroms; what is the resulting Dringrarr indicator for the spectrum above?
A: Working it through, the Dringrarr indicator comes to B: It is 29.5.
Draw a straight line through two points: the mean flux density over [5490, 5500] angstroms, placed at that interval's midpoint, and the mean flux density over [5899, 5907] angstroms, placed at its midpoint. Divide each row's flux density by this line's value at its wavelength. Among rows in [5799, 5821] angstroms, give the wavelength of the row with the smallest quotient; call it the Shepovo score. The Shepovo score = 5816.66 angstroms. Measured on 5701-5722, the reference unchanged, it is 5715.76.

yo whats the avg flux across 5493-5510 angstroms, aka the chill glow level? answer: 31.0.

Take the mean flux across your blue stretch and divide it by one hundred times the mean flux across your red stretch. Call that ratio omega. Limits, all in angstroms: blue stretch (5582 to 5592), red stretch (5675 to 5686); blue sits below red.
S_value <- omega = 0.0101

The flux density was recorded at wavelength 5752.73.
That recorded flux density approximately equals 28.54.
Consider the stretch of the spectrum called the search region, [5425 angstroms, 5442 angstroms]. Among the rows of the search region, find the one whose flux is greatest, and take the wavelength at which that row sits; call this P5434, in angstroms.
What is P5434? 5433.43 angstroms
